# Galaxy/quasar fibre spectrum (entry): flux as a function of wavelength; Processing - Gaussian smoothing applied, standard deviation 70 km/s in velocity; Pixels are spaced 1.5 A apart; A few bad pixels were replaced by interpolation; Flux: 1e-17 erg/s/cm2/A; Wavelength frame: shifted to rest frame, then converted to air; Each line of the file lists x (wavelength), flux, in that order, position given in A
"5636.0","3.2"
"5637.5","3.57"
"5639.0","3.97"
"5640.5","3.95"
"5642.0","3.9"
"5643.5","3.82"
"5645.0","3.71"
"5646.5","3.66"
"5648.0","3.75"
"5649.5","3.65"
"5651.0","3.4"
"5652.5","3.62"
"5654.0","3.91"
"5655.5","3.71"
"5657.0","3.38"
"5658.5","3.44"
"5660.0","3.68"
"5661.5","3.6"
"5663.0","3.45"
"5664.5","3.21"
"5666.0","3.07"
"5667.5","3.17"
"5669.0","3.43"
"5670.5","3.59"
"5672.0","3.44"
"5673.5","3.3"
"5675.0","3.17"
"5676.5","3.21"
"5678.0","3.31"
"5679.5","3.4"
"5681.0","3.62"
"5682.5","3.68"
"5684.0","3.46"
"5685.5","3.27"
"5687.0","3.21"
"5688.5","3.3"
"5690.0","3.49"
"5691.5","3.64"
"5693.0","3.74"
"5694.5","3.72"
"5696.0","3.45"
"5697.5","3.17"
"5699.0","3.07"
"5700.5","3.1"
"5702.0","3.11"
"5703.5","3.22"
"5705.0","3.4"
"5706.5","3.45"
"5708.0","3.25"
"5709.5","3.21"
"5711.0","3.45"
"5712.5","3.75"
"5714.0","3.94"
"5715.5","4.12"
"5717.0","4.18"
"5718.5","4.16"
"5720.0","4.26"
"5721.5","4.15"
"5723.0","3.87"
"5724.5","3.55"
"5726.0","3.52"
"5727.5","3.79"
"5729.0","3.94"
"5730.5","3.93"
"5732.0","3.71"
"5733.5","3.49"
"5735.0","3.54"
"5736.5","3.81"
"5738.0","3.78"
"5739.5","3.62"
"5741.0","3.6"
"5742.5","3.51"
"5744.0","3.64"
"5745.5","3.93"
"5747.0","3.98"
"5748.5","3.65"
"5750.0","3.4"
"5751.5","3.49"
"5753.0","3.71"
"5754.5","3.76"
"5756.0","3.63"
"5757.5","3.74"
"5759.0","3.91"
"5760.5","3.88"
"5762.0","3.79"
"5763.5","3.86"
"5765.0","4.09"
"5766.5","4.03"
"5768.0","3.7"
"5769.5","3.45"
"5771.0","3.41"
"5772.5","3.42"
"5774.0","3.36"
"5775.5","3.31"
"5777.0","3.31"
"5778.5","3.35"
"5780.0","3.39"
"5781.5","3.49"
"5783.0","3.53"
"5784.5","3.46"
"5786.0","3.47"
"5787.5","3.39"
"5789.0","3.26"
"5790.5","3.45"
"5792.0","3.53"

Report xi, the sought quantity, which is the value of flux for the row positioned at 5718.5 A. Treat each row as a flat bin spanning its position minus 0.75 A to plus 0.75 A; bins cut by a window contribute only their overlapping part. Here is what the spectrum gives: 4.16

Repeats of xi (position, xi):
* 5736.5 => 3.81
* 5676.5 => 3.21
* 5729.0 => 3.94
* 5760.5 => 3.88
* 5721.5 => 4.15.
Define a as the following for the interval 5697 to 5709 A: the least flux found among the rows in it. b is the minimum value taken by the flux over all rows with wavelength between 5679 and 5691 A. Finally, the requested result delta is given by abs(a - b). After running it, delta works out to 0.14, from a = 3.07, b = 3.21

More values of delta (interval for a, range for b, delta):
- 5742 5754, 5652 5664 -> 0.02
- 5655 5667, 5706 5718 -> 0.14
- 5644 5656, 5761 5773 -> 0.01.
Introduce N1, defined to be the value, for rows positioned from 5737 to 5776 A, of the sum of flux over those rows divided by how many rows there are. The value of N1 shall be 3.68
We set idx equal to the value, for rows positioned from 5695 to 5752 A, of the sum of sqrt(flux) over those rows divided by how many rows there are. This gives 1.91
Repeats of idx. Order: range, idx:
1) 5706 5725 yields 1.95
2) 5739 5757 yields 1.91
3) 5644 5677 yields 1.86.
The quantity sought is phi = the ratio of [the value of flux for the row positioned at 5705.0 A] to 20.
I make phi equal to 0.170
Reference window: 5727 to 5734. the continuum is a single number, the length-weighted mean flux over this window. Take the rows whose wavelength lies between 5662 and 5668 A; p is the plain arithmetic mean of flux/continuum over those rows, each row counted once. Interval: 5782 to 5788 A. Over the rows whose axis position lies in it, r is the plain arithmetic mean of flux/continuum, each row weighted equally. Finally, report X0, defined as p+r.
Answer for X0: 1.77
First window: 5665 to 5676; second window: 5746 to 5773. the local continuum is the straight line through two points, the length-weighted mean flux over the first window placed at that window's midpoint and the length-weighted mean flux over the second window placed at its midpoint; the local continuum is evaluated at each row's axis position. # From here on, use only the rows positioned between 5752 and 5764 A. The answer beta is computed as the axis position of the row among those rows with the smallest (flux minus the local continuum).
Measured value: 5756.0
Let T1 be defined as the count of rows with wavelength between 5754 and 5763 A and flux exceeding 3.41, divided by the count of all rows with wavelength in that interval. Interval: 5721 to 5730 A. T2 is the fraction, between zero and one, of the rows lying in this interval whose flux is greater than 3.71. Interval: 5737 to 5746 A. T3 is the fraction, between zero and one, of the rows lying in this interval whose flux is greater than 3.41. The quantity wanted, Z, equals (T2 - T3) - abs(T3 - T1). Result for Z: -0.3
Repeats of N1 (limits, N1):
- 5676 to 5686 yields 3.42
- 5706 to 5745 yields 3.74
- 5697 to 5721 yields 3.55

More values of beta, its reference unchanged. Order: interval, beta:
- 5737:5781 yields 5777.0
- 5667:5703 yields 5699.0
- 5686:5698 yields 5697.5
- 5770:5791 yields 5789.0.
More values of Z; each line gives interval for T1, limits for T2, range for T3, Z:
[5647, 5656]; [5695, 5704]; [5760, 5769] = -1.2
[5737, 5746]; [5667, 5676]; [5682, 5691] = -1.0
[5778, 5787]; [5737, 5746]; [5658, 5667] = -0.3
